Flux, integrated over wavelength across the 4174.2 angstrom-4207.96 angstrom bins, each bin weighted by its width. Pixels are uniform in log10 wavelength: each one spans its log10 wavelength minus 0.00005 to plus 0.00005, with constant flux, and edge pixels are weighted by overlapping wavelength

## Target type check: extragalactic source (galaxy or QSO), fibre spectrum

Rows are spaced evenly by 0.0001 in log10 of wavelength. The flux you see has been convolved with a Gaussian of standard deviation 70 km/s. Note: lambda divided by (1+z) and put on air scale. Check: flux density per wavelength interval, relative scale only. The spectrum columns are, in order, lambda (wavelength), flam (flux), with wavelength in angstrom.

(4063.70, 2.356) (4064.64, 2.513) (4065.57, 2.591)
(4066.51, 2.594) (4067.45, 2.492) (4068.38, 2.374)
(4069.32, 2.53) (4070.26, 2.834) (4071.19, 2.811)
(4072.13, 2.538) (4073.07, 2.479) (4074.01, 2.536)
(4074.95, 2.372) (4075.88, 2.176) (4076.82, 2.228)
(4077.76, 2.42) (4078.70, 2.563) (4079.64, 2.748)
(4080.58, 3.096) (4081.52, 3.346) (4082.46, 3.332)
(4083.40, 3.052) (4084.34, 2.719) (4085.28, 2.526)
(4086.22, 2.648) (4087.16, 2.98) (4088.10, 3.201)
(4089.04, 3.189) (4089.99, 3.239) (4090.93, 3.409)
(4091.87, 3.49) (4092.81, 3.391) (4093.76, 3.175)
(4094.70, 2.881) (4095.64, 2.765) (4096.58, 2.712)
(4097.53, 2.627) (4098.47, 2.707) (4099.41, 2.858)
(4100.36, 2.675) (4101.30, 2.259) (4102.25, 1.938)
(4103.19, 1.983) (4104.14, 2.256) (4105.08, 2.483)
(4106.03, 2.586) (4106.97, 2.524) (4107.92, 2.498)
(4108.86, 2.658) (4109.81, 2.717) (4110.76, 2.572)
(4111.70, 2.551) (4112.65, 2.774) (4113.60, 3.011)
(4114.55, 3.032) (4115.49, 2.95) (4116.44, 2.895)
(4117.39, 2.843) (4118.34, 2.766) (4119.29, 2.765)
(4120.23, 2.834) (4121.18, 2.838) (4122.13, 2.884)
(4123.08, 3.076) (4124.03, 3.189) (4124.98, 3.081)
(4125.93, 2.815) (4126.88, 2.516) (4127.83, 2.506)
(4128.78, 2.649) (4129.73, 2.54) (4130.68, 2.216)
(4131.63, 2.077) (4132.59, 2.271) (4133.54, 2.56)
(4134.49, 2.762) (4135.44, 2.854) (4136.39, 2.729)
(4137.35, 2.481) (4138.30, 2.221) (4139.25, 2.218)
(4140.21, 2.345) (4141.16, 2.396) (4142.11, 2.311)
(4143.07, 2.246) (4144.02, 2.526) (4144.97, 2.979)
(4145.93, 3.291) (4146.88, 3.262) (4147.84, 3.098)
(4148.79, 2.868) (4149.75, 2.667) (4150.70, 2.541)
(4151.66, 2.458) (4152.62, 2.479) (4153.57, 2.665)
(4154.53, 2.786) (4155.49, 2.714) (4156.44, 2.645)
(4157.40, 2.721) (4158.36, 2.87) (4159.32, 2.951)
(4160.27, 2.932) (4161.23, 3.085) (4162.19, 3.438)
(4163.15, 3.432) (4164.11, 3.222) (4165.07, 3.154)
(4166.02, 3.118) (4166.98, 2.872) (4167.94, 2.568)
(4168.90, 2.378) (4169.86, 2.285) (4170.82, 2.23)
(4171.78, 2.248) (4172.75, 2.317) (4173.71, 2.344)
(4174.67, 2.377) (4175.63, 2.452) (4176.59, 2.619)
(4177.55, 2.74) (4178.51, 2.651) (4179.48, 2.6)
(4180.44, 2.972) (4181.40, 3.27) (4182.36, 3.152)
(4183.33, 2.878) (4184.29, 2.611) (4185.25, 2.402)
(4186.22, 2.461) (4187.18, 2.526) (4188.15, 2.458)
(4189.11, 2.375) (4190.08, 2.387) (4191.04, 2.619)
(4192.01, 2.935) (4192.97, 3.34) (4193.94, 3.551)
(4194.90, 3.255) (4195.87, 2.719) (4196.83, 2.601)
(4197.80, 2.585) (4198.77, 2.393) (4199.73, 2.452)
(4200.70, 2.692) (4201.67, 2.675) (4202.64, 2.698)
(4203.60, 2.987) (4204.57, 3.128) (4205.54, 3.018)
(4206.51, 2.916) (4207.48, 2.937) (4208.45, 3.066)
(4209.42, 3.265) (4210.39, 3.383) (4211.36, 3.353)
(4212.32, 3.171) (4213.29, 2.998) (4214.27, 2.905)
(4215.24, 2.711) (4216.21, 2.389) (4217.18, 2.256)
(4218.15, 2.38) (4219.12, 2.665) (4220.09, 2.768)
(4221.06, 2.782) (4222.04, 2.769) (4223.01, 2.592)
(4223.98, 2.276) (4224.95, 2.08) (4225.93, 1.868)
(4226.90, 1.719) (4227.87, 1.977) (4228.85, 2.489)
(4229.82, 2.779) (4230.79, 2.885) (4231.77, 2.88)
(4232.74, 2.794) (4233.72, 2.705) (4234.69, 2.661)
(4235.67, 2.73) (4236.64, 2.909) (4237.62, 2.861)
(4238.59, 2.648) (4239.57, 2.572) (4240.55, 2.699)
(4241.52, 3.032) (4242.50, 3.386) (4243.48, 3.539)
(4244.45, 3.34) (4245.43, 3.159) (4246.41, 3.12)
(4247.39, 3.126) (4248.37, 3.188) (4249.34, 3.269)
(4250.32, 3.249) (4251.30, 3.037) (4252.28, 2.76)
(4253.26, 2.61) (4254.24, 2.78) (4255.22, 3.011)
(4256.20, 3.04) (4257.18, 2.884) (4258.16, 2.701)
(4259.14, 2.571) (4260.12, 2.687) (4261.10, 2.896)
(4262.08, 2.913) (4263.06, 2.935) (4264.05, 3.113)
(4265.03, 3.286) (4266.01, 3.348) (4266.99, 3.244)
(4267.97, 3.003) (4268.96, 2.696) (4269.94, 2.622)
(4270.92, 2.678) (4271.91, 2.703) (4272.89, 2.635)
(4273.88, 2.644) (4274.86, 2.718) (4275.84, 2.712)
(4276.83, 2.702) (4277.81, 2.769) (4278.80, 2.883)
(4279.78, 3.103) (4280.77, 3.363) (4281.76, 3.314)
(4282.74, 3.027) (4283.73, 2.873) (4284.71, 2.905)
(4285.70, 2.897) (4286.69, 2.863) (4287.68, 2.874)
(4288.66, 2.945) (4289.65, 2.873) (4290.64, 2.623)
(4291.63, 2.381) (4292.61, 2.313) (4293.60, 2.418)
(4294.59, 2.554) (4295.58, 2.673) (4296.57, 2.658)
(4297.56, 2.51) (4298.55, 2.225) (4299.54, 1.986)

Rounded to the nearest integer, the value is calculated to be 93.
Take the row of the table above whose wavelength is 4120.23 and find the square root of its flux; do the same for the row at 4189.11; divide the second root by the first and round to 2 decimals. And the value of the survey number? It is 0.92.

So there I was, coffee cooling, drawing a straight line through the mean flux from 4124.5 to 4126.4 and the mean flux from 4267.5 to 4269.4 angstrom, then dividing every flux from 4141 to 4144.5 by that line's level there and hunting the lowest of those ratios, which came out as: 0.77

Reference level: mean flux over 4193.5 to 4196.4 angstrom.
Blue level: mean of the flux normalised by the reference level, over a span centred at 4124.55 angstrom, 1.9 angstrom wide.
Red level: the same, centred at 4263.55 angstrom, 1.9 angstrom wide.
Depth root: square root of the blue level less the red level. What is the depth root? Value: 0.19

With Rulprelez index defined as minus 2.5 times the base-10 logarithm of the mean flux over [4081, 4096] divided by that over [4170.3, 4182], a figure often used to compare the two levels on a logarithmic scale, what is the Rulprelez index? -0.20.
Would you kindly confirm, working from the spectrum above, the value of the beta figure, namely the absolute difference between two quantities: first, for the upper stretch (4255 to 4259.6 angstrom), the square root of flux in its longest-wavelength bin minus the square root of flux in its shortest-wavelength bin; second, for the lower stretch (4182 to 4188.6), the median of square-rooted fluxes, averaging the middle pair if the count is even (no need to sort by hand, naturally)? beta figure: 1.72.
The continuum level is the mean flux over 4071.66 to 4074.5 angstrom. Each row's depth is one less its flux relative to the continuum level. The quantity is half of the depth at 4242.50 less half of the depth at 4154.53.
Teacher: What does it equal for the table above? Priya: -0.12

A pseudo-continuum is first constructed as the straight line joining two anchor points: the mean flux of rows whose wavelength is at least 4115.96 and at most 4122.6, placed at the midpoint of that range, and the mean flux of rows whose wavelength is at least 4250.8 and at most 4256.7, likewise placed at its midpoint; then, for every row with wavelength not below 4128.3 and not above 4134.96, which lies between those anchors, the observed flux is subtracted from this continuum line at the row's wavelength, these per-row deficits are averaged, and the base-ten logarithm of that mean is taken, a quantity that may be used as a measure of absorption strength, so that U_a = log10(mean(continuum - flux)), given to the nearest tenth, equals -0.4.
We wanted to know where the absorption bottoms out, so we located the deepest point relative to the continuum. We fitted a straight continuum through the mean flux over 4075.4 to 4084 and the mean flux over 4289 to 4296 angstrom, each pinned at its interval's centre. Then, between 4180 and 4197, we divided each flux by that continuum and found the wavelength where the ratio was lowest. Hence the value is 4189.11 angstrom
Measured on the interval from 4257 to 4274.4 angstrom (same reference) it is 4259.14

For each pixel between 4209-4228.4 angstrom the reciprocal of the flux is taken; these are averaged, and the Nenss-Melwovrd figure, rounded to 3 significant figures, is 0.397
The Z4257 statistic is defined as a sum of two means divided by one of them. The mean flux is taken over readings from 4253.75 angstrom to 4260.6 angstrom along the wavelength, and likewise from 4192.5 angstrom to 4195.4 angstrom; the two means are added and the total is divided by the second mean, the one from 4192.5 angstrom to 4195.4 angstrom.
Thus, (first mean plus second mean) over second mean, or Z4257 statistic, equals 1.83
